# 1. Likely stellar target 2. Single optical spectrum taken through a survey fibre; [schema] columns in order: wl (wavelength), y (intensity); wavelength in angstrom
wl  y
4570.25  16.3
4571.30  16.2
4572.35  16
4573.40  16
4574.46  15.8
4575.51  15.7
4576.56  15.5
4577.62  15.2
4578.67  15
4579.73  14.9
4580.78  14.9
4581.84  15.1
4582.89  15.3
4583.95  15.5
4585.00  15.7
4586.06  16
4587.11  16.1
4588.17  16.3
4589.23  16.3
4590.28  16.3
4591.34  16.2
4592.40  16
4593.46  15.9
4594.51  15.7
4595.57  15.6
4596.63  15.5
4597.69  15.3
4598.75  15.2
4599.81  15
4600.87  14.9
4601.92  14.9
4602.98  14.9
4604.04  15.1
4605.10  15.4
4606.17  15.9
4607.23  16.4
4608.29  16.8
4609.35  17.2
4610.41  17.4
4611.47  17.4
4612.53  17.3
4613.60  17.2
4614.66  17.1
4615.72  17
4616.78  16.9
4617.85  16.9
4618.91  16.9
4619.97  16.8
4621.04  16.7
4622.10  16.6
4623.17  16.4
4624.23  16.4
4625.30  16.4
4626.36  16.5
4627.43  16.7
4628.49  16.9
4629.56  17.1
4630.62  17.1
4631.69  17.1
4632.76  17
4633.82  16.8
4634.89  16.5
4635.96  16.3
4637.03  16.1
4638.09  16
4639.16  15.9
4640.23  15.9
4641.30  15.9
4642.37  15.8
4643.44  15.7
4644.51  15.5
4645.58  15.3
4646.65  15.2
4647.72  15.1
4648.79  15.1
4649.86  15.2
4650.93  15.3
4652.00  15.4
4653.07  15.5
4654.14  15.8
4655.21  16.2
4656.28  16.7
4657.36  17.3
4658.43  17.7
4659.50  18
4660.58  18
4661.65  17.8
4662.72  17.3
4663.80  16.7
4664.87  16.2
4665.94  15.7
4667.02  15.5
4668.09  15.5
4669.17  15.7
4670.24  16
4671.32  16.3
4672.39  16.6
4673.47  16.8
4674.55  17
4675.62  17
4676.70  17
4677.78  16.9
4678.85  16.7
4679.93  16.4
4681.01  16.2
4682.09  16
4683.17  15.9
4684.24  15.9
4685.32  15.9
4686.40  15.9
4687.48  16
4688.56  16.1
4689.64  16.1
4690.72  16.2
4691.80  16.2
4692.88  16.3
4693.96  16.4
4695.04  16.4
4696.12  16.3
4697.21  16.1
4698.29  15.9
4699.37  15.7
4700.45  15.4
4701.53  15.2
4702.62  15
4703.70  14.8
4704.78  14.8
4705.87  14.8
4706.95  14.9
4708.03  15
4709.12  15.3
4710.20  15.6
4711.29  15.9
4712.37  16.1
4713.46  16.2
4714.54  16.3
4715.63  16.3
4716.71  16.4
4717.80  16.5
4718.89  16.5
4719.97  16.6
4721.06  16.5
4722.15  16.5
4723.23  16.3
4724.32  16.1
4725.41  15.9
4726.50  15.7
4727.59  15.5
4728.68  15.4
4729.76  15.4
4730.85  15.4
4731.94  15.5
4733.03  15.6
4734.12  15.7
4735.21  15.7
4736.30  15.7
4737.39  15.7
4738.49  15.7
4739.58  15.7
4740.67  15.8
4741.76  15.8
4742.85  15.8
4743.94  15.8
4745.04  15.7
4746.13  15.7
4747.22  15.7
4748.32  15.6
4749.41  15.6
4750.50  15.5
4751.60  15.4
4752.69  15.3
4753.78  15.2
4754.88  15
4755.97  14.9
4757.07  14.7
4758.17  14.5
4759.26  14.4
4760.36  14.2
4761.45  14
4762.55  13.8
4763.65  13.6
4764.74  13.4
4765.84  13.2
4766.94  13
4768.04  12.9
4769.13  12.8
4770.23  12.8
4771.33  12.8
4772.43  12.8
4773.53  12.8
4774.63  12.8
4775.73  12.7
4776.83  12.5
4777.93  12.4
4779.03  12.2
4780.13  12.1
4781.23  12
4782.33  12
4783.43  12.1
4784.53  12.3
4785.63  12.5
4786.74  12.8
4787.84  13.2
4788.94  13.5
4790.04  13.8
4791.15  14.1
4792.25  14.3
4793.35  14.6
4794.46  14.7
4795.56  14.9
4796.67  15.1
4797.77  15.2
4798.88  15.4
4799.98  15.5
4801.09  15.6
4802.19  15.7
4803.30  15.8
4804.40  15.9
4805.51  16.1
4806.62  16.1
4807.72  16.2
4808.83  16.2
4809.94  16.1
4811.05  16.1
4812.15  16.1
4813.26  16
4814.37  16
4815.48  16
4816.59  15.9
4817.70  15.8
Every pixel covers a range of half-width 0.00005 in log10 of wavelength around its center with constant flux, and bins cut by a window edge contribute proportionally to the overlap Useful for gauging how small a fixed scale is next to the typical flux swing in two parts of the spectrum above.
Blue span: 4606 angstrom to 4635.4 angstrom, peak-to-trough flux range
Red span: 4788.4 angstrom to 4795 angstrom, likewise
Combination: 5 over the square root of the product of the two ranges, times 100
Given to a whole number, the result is 373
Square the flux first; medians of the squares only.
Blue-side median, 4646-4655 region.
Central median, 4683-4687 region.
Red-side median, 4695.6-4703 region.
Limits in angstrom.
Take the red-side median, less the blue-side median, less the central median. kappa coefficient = -239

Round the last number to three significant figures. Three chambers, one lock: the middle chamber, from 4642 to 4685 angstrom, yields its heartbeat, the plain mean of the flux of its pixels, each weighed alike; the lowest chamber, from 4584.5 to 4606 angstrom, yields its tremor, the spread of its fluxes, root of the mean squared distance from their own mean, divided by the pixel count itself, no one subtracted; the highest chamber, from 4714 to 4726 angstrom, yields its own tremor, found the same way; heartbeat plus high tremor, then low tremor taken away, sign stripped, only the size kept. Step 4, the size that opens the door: 16.0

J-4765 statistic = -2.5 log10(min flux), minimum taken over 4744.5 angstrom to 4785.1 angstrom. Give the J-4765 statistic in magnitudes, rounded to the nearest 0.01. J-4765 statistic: -2.70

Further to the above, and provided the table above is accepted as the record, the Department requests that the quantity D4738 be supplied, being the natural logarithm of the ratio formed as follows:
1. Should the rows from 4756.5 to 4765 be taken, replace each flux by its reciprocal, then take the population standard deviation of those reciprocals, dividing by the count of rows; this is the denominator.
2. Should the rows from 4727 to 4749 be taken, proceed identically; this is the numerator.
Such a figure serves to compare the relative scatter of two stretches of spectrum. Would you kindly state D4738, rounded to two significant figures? -1.4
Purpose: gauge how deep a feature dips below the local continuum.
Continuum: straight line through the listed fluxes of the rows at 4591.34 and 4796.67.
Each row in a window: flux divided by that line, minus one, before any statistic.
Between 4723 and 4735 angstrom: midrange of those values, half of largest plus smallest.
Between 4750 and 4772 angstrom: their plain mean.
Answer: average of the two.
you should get -0.028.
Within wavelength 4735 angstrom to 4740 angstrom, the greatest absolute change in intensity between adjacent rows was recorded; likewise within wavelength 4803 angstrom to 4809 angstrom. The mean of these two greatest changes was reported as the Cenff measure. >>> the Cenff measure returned 0.10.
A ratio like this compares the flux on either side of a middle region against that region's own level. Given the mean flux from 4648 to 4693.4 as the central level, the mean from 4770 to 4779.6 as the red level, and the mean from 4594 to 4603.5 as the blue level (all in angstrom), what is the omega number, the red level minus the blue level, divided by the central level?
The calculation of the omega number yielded -0.16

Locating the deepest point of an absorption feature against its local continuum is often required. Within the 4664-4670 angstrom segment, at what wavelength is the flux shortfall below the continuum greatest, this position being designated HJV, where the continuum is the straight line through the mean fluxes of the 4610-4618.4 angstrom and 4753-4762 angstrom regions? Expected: 4667.02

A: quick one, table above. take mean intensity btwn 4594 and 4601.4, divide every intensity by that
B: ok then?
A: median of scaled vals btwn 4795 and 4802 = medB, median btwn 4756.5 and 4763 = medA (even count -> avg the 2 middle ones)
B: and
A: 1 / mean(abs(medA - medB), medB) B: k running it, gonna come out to 1.88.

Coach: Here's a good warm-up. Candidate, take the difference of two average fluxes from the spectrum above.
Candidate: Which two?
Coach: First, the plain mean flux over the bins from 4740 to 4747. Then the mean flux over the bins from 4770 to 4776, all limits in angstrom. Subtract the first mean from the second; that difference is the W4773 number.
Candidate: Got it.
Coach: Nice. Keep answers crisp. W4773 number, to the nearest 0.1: -3.0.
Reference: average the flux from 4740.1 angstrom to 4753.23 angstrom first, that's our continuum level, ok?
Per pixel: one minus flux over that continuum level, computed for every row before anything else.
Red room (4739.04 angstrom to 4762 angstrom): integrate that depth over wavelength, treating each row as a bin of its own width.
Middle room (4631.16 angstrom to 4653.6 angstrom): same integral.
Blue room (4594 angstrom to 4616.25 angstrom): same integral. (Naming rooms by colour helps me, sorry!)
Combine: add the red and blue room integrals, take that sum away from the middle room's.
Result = -0.3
